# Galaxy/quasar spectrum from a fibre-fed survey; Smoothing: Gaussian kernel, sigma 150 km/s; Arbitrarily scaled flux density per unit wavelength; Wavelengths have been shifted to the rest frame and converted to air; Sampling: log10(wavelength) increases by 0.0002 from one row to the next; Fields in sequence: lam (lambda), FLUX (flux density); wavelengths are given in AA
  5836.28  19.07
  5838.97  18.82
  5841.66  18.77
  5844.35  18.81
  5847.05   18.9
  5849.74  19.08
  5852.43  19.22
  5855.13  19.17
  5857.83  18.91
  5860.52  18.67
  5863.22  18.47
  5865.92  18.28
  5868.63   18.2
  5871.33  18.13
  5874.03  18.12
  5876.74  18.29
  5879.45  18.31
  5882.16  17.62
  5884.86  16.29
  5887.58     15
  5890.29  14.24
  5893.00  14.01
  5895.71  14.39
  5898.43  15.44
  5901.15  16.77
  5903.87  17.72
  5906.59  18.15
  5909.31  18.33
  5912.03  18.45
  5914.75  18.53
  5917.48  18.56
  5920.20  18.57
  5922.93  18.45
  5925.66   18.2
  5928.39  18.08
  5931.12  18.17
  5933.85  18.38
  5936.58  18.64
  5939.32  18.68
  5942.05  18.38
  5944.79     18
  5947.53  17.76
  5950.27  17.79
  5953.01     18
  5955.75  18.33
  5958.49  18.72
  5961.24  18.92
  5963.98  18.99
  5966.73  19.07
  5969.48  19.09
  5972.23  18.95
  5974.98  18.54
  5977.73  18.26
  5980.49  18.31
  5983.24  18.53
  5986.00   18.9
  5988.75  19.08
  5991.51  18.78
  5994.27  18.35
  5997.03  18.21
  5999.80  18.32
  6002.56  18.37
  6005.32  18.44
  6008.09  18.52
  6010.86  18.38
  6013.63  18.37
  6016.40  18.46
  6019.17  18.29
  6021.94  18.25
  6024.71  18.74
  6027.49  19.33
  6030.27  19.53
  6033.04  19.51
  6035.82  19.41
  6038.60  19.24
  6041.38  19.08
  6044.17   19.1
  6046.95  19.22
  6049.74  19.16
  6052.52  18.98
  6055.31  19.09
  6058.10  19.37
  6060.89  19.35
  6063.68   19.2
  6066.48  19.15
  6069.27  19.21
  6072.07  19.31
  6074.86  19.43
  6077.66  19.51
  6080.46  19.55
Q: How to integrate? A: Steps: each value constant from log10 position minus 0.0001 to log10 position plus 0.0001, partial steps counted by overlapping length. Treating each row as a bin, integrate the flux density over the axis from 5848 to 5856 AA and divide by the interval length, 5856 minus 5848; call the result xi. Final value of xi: 19.2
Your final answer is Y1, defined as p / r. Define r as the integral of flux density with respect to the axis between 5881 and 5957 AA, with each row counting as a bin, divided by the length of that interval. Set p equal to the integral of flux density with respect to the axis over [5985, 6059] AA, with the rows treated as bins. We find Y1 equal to 80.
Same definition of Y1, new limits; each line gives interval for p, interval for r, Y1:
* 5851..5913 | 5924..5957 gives 59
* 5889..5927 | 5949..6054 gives 35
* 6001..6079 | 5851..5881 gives 80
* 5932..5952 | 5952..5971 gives 19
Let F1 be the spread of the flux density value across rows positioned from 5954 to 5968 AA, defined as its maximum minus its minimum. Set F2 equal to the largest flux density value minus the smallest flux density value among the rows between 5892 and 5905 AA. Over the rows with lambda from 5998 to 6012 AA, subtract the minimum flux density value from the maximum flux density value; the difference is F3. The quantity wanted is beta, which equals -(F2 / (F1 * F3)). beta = -25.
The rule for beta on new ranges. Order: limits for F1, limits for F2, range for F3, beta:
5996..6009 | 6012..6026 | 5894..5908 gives 0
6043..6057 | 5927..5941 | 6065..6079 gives -7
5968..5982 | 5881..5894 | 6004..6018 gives -29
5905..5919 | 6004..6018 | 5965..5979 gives 0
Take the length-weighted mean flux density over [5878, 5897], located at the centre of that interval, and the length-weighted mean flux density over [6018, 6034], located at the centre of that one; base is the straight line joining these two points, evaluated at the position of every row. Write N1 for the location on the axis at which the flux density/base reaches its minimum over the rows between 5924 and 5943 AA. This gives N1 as 5942.05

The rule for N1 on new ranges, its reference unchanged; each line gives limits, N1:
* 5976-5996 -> 5994.27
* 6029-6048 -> 6044.17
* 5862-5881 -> 5874.03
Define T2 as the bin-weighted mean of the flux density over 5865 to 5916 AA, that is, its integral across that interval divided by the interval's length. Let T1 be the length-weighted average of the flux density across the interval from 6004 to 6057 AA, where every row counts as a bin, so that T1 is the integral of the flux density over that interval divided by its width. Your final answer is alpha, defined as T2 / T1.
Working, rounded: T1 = 18.9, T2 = 17.1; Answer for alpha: 0.90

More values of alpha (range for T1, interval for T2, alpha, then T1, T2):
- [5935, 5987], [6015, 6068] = 1.03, 18.5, 19.1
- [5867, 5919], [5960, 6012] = 1.09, 17.1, 18.6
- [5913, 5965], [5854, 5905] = 0.93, 18.4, 17.1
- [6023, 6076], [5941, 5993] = 0.96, 19.2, 18.5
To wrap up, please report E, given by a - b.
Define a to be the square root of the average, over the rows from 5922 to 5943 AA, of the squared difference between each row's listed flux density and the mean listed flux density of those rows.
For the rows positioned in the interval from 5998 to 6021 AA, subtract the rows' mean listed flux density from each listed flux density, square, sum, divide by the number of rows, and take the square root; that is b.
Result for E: 0.1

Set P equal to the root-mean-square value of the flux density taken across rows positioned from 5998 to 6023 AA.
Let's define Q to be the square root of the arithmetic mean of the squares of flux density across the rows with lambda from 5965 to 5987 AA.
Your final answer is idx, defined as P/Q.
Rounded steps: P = 18.4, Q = 18.7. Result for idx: 0.98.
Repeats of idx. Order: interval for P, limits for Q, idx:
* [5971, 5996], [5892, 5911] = 1.13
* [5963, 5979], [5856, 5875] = 1.02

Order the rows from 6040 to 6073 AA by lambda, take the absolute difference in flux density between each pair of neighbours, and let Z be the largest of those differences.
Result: 0.3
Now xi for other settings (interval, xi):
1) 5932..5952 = 18.2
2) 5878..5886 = 17.5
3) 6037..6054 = 19.1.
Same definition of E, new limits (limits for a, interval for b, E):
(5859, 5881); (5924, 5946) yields -0.1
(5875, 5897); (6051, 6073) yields 1.6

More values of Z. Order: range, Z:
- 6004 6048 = 0.6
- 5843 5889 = 1.3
